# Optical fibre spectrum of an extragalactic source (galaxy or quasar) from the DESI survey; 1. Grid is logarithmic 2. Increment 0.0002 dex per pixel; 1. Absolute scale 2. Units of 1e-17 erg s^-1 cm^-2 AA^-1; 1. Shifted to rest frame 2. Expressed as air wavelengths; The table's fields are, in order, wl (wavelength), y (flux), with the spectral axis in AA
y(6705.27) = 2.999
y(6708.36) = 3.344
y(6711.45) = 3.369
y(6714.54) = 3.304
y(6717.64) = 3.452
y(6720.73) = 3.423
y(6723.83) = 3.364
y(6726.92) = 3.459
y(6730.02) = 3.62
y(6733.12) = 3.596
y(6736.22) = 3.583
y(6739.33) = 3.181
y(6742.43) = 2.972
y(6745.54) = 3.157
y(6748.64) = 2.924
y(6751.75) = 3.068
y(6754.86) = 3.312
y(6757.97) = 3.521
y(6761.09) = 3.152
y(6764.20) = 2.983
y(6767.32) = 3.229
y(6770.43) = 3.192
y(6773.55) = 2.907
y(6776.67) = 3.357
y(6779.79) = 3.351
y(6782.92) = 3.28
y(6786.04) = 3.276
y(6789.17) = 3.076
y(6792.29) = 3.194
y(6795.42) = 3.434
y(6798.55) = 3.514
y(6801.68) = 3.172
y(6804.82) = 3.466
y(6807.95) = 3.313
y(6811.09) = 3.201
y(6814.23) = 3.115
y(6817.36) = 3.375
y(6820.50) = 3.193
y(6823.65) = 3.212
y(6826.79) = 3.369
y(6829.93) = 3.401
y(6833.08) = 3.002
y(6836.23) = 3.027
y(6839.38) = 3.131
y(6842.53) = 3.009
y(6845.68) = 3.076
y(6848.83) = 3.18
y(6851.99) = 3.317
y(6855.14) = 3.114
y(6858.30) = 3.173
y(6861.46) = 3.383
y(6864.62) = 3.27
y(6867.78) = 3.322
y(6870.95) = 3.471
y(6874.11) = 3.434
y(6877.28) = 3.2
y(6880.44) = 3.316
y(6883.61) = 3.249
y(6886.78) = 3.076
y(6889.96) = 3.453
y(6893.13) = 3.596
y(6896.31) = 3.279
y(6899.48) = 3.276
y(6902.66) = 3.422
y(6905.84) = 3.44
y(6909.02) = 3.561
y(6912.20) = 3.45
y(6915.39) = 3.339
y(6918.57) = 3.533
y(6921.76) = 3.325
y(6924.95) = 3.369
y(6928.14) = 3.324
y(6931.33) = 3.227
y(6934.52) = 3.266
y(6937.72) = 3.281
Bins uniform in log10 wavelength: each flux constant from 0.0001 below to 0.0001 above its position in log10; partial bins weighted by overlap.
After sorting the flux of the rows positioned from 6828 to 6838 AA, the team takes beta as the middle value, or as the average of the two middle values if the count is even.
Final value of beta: 3.03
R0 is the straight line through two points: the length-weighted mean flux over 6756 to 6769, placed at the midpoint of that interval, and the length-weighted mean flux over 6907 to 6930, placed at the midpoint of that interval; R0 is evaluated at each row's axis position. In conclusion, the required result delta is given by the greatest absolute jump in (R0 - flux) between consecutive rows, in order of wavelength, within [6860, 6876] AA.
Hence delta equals 0.15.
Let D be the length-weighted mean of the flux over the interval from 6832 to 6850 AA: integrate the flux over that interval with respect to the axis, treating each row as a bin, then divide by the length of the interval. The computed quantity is 3.07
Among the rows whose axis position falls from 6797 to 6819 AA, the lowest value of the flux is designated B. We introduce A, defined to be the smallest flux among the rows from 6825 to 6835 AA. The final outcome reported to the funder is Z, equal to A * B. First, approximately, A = 3.002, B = 3.115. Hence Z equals 9.4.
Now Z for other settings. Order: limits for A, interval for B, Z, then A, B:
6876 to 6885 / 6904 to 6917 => 10.7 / 3.2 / 3.339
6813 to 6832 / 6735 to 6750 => 9.1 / 3.115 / 2.924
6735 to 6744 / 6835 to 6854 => 8.9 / 2.972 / 3.009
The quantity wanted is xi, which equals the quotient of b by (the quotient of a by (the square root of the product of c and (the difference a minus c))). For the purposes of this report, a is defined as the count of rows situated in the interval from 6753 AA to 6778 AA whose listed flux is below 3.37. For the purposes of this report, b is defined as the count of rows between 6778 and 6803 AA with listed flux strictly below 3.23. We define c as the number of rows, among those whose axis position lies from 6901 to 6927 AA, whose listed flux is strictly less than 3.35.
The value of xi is 1.4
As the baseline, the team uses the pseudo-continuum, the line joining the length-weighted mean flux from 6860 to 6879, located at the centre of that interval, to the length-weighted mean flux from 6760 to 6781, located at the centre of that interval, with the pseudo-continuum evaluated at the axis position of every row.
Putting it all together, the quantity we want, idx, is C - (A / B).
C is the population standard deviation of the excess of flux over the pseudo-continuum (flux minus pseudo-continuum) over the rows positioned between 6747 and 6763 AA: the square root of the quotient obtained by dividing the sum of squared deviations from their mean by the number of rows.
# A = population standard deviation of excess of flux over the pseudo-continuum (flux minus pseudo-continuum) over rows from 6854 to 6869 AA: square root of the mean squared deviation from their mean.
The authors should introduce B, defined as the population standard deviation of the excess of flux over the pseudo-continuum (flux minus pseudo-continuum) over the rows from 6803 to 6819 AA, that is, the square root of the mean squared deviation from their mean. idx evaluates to -0.5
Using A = 0.09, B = 0.13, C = 0.20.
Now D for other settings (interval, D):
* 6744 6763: 3.19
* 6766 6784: 3.22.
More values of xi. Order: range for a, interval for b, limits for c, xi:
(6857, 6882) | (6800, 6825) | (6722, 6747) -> 2.4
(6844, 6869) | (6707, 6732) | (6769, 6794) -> 0.0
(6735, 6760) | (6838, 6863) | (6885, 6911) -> 3.0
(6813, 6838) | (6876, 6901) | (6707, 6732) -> 0.9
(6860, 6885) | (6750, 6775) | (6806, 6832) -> 0.0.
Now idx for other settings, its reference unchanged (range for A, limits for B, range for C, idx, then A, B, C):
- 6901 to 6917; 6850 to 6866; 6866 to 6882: -0.7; 0.07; 0.10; 0.10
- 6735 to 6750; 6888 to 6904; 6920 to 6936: -1.9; 0.24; 0.12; 0.06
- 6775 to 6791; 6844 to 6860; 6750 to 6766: -1.2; 0.11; 0.08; 0.19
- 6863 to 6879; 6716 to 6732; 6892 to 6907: -1.1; 0.10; 0.08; 0.12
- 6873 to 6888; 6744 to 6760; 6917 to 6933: -0.5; 0.13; 0.20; 0.11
